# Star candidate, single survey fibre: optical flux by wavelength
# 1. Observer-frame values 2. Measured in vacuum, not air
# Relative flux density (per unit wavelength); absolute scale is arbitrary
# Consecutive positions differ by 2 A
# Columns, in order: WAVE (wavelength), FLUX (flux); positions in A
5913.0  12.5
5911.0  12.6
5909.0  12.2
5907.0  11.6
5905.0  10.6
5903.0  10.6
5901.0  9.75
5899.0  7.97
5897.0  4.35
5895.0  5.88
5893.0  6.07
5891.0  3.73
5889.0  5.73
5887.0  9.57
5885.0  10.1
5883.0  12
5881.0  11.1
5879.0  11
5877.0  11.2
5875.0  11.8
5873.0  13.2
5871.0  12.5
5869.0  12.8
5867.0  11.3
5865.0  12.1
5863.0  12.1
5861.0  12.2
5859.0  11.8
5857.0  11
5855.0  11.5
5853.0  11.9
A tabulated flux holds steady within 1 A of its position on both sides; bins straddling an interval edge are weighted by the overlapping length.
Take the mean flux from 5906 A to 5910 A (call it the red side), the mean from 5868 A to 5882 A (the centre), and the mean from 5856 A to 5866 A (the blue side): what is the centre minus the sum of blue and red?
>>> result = -11.8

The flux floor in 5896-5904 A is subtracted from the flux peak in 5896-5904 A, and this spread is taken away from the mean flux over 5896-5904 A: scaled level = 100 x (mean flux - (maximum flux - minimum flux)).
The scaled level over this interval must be 192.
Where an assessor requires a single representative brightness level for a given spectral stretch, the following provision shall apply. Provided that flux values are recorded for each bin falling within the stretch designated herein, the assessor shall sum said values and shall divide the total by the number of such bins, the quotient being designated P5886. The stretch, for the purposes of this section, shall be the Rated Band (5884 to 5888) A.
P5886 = 10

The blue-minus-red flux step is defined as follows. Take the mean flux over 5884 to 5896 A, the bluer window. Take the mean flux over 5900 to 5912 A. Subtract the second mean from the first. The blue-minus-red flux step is -4.4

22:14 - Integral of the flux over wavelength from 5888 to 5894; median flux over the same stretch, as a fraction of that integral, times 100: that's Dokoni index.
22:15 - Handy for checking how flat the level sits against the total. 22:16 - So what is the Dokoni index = 18.4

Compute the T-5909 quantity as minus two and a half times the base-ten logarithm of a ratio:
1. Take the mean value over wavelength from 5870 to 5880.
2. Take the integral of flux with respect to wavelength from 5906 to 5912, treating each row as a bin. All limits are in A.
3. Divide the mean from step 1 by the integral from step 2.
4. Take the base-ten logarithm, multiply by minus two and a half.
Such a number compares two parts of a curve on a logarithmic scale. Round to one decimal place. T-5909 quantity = 2.0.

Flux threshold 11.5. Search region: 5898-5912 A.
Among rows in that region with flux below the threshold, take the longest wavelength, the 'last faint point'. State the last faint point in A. 5905.0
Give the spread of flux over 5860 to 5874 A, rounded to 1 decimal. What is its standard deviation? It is 0.6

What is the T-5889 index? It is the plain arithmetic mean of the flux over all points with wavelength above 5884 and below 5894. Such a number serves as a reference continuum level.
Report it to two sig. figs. 7.0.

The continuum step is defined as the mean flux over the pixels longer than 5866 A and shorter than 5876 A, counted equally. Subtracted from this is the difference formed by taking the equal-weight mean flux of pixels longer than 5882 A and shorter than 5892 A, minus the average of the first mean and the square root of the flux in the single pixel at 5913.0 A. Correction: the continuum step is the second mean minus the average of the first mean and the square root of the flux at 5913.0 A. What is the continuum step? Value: 0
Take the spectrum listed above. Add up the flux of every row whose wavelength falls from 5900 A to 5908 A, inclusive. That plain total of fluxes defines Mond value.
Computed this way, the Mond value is 43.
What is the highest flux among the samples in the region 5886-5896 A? 9.57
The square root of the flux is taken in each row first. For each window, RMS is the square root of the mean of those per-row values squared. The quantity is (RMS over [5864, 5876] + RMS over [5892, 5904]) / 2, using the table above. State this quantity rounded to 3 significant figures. 3.12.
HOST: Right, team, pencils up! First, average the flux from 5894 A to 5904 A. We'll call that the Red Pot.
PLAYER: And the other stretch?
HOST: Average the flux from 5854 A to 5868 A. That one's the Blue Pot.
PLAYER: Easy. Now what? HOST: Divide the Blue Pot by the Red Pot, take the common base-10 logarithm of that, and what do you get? 0.18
